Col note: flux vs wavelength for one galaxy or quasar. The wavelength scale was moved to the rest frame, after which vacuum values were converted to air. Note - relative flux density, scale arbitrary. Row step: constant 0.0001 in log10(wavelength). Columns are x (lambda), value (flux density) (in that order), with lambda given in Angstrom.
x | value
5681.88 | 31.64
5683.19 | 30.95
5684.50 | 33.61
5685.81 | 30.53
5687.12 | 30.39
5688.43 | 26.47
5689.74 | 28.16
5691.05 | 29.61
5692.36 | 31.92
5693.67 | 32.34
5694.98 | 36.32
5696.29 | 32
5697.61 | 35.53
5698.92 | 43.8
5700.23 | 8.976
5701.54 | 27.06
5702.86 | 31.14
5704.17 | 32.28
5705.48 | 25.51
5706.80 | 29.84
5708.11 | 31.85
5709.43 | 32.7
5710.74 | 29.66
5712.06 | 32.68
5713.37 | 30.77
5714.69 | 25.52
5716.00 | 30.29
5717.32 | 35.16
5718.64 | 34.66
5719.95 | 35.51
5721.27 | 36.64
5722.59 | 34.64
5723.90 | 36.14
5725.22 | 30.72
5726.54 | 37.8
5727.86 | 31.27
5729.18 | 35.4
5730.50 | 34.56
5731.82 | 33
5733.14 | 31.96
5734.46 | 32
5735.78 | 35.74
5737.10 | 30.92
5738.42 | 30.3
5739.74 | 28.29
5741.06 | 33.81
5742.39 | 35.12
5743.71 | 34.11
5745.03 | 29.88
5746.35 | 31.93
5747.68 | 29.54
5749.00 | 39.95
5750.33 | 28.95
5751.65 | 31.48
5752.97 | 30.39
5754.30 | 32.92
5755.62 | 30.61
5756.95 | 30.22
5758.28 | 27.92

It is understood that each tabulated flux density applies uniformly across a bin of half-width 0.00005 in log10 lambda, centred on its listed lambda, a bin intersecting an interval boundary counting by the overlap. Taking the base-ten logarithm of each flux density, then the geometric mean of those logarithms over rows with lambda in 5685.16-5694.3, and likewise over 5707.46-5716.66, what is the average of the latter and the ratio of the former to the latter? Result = 1.24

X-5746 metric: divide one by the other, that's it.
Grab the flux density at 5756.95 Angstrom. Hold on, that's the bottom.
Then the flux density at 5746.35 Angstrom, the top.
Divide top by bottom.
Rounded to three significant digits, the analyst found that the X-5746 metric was 1.06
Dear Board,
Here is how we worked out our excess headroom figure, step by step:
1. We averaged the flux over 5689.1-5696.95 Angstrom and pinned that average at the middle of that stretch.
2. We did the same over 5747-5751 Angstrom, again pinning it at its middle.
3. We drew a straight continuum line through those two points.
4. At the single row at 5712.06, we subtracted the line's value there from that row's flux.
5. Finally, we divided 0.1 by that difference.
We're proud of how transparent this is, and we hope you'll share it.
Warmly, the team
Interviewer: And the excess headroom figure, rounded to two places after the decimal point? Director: 0.17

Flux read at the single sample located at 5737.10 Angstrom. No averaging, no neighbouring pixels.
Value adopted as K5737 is 30.92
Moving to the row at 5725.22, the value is 30.72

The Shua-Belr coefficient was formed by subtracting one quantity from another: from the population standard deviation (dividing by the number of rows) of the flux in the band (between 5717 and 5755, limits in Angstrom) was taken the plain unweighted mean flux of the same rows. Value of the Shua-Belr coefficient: -30.4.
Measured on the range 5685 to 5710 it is -23.9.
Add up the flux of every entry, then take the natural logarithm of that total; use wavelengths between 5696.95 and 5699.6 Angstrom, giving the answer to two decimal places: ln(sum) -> 4.37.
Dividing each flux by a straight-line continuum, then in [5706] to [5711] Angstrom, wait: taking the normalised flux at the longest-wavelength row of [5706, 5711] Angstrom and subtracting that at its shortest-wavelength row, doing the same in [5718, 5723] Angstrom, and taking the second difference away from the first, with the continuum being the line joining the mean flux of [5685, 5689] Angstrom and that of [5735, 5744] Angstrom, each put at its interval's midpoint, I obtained 0.00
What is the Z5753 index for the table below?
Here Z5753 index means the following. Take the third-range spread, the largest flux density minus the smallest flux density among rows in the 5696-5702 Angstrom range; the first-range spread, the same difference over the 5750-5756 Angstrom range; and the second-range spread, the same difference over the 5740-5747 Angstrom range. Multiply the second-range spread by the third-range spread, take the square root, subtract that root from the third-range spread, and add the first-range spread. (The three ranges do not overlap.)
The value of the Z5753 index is 25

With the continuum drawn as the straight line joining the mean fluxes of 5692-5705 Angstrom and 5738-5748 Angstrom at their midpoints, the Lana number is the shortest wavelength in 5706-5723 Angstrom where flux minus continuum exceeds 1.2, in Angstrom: 5709.43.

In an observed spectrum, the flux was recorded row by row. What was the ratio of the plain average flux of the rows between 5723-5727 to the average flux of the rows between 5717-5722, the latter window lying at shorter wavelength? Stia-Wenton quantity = 0.98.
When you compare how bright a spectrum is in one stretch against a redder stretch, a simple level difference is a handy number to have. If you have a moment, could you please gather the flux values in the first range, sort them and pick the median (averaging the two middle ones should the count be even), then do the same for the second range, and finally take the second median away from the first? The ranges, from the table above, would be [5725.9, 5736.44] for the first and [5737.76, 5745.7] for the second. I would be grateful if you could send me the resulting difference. 1.7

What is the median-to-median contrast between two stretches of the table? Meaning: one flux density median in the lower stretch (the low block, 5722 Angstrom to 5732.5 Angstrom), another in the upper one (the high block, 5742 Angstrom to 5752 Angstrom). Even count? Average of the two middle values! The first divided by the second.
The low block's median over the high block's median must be 1.09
